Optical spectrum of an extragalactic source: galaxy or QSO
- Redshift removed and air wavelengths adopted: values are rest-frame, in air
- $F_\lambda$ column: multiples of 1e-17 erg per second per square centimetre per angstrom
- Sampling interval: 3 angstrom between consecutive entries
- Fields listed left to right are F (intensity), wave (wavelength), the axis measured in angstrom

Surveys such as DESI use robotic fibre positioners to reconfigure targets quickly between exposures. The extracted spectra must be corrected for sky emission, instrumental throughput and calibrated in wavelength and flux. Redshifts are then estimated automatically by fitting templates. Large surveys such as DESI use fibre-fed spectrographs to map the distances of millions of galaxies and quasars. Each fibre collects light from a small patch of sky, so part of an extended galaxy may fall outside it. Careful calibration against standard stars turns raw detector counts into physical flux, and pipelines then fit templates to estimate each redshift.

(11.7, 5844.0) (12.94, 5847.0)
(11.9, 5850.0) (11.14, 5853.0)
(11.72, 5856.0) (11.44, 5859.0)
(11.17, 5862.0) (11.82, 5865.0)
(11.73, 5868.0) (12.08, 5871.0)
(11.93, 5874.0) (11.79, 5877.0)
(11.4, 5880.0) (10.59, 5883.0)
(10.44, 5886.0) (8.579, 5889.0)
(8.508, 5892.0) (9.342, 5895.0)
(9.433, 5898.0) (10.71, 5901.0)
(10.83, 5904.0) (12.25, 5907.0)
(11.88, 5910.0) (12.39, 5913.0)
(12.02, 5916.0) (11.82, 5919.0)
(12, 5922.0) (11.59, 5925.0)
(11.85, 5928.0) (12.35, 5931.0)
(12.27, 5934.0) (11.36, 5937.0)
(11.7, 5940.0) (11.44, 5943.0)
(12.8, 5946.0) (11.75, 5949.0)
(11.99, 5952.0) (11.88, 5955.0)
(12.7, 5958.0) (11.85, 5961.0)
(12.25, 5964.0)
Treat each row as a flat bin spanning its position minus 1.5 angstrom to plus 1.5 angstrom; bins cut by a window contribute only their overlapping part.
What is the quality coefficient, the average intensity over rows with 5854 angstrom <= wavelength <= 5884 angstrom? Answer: 11.6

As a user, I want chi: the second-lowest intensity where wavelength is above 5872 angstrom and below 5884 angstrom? 11.4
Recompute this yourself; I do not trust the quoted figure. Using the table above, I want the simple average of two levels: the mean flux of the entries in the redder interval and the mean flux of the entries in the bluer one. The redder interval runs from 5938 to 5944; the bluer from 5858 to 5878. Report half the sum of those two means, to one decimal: 11.6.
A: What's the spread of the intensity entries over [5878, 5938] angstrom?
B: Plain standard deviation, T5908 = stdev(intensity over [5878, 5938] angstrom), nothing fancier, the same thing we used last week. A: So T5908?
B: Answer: 1.2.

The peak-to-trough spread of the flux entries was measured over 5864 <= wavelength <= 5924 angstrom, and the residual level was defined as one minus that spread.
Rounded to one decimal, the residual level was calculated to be -2.9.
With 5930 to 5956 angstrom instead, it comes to -0.4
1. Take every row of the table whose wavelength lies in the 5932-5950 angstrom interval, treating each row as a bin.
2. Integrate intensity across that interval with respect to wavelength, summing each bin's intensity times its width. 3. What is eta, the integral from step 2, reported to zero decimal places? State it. 214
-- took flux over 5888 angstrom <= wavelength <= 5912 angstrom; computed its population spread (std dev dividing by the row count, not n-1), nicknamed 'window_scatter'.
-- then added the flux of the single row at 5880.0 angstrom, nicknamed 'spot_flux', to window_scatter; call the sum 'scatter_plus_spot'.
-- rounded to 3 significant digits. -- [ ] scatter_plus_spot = 12.7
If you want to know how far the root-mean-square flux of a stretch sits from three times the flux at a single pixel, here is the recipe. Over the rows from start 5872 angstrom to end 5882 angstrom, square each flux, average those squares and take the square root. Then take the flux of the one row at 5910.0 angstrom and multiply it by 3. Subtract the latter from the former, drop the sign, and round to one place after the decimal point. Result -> 23.9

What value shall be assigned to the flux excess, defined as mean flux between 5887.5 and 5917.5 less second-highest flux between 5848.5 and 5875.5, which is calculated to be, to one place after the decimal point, -1.3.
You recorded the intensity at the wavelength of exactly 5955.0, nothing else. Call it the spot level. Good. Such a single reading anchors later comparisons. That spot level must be 11.88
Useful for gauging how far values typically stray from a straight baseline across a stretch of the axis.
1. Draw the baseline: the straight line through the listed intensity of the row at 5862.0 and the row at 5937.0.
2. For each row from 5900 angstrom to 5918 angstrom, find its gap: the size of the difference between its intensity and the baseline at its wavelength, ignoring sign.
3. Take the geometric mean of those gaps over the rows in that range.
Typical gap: 0.69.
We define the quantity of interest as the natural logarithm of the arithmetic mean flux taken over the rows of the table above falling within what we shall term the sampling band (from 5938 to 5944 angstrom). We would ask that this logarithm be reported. 2.45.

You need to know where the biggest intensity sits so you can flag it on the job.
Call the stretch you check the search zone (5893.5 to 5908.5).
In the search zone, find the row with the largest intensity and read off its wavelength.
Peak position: 5907.0 angstrom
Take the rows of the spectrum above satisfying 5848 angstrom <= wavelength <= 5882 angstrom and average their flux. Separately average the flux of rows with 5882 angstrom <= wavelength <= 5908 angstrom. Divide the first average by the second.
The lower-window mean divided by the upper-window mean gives 1.16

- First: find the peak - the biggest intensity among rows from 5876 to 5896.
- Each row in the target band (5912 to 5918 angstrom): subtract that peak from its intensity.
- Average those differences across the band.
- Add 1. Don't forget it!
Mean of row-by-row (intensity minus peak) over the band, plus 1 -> 1.4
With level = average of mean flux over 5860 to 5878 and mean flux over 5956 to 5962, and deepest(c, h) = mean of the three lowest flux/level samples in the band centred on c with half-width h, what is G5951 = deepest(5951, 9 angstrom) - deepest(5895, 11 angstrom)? 0.24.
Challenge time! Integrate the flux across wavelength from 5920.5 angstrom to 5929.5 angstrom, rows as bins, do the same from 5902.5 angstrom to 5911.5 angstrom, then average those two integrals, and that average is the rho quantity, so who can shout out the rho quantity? 106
